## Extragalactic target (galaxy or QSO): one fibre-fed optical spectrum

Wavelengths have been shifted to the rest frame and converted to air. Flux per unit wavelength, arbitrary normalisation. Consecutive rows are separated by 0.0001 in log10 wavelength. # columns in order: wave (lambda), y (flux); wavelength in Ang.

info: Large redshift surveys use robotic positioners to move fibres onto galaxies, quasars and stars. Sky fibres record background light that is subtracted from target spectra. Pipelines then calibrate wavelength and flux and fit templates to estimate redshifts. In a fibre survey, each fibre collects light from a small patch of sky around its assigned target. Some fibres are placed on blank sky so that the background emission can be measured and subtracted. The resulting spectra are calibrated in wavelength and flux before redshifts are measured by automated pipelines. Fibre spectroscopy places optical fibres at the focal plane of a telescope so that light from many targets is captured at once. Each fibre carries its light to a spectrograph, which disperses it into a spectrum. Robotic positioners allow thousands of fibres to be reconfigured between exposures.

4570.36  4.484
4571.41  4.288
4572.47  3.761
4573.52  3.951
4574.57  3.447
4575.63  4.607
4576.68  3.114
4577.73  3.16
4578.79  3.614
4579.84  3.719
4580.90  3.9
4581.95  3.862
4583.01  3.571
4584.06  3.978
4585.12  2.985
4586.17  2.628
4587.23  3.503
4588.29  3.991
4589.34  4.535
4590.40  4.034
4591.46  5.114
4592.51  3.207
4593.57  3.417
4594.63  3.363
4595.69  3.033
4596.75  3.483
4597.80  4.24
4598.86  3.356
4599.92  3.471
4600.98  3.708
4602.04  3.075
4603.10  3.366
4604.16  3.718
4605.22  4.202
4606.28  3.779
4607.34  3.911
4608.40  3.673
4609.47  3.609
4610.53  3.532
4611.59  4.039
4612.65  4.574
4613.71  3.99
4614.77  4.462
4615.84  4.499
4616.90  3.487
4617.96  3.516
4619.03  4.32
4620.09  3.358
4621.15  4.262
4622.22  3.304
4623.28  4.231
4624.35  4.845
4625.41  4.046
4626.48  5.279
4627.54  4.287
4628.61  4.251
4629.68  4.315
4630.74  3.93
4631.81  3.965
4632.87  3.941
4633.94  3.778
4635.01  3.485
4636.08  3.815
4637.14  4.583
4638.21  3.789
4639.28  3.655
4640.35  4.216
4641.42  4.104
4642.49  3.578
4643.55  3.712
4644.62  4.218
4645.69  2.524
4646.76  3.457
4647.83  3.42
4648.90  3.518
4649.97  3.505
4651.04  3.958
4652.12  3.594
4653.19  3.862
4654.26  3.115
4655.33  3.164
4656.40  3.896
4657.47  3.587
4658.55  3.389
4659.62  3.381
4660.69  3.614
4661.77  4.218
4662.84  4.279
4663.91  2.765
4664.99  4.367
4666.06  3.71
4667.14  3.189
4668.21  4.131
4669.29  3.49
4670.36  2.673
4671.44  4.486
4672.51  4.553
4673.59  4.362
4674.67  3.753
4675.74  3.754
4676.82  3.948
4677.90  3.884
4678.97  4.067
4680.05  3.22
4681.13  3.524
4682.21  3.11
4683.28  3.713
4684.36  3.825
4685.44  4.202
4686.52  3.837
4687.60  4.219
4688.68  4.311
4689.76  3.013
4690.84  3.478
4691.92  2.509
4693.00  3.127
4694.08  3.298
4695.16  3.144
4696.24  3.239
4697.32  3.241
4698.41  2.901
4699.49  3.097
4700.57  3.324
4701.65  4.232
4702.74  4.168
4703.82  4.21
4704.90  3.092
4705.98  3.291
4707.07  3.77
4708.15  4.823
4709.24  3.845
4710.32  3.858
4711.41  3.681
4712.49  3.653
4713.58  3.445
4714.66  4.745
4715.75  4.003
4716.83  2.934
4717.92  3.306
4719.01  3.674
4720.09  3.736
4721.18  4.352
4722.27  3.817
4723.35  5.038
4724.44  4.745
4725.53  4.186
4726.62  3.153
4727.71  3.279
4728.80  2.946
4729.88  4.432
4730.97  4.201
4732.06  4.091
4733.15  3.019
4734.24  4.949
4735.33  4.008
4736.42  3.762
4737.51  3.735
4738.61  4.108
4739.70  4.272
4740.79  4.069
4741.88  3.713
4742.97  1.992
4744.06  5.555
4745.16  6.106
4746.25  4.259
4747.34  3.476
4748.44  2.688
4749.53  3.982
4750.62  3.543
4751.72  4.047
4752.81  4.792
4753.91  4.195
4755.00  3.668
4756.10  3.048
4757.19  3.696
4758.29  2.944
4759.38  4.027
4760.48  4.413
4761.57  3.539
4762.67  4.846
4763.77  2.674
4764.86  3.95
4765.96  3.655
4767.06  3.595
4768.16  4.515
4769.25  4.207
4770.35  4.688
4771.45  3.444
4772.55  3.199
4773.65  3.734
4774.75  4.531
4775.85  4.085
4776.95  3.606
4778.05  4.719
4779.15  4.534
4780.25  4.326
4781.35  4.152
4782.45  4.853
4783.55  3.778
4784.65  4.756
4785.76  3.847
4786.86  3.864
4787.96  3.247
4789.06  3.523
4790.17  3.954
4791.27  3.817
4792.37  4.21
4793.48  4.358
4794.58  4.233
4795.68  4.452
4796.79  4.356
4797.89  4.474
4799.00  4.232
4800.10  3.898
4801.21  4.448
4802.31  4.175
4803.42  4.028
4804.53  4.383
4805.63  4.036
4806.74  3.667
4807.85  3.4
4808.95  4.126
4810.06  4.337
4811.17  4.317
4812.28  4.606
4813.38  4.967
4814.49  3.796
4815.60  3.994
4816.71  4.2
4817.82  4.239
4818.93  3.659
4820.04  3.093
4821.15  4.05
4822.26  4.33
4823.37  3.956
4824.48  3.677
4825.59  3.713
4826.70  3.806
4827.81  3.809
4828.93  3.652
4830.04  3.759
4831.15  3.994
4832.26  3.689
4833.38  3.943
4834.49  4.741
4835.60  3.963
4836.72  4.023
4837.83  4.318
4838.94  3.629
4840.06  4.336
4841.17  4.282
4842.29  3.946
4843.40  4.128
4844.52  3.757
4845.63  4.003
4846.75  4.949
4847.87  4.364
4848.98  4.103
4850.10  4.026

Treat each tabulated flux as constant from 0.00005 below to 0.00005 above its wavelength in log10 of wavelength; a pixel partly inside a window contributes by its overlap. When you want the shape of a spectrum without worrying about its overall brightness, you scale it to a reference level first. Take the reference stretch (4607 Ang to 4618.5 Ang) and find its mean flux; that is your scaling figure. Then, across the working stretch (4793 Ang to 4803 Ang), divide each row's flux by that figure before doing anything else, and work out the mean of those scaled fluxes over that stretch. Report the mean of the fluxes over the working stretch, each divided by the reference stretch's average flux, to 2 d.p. 1.09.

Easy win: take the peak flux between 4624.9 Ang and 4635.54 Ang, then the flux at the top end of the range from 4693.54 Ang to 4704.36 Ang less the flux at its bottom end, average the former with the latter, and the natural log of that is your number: 1.13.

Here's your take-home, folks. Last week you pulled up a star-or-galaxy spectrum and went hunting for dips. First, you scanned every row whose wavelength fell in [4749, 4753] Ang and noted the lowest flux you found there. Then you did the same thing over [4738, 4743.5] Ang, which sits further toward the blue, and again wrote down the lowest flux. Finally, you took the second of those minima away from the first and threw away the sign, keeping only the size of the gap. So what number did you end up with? 1.6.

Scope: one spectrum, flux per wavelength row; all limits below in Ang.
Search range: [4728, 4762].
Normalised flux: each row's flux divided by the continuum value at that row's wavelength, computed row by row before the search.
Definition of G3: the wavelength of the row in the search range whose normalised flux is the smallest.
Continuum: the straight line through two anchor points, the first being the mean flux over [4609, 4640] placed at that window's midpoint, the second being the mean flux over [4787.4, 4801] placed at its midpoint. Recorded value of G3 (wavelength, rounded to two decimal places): 4742.97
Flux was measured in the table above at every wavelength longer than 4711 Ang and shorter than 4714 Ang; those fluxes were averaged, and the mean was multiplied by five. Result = 18.0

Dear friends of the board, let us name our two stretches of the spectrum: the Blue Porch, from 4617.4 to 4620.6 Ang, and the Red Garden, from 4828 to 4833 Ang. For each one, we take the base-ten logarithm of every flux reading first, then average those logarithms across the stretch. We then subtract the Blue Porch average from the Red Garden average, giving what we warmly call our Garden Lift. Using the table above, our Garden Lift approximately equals 0.007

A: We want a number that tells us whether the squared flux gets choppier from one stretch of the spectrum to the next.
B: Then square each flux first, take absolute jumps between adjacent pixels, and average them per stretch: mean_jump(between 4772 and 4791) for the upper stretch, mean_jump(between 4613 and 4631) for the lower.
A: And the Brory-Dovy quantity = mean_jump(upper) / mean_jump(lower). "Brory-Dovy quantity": 0.86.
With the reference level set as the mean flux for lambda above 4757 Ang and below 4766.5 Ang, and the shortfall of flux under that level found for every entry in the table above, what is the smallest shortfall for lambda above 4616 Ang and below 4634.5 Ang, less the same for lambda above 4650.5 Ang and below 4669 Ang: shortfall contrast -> -0.91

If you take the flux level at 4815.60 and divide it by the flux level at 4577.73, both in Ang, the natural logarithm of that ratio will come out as 0.23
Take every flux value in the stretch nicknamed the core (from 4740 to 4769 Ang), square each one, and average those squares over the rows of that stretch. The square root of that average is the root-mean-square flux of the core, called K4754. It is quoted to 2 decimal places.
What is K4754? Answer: 3.98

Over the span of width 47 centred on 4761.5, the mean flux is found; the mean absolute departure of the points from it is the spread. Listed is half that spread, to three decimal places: 0.281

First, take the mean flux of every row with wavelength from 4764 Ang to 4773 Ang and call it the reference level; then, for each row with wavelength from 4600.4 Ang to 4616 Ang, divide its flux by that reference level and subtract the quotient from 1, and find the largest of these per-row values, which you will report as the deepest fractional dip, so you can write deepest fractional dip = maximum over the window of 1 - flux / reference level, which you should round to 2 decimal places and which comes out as 0.21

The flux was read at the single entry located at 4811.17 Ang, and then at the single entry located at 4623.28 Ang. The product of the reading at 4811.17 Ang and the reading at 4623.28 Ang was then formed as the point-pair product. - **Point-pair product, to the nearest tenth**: 18.3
